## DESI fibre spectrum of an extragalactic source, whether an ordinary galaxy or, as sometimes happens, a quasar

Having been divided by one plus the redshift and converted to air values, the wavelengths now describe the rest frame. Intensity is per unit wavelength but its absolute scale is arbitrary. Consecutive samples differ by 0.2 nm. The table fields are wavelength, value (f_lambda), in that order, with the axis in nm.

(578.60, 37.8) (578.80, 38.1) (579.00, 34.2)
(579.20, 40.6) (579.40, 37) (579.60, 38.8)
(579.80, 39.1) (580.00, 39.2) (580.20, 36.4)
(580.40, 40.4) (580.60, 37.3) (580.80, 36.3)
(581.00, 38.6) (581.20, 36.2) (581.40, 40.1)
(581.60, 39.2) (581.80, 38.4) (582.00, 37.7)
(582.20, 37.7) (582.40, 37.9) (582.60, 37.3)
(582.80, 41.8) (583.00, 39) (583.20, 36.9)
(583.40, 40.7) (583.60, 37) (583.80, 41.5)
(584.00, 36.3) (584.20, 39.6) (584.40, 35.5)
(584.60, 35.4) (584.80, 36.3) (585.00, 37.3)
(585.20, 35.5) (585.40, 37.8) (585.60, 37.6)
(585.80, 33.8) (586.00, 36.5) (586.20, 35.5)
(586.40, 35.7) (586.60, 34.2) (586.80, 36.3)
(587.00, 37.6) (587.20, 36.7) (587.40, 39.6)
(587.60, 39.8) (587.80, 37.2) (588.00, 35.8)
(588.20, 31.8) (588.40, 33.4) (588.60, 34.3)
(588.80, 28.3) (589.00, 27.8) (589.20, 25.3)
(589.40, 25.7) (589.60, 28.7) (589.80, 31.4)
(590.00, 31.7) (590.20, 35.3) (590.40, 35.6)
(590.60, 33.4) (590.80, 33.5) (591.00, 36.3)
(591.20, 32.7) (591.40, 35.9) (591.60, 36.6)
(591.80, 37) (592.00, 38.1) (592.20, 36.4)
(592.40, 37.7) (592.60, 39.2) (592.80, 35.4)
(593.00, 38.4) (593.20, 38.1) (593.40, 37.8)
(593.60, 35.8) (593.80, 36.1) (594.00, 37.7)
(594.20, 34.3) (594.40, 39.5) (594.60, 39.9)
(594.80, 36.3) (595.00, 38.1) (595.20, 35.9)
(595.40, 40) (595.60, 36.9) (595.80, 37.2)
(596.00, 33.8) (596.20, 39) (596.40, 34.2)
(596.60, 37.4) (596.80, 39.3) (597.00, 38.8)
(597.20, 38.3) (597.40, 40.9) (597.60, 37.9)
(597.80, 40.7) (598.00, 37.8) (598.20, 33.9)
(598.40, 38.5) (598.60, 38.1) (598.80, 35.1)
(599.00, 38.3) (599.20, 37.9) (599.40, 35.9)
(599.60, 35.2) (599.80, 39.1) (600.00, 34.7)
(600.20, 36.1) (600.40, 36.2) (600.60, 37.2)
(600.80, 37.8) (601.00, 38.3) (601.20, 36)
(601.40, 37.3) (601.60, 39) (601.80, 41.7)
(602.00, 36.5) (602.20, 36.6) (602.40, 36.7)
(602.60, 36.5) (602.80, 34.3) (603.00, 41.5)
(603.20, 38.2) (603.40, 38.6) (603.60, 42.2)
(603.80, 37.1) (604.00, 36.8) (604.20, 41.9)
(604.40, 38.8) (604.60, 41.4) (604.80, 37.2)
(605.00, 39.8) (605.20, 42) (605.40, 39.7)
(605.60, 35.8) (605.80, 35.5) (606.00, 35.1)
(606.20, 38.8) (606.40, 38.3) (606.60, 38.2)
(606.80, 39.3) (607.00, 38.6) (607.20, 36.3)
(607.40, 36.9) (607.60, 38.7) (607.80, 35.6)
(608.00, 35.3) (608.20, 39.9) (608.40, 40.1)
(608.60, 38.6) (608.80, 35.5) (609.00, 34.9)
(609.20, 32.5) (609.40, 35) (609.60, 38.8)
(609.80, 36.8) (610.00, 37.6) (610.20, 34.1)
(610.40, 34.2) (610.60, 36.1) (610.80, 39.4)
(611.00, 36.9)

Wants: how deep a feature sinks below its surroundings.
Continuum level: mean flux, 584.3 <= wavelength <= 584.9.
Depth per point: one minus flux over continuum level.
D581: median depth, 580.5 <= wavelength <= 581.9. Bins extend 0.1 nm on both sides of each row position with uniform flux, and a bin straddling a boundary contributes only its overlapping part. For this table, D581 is -0.075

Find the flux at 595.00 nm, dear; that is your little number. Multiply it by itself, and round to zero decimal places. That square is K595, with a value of 1452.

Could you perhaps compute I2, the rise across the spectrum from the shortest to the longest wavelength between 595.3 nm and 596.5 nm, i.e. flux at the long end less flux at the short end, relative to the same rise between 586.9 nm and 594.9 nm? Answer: 4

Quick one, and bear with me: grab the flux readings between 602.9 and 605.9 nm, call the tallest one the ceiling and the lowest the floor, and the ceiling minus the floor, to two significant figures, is 6.7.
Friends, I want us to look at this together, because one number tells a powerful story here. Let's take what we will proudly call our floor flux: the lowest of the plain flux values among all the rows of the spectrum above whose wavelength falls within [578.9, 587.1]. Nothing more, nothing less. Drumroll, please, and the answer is 33.8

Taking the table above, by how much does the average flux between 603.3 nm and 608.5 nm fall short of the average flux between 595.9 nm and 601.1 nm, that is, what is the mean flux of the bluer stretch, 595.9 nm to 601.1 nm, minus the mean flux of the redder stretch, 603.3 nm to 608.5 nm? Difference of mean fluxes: -1.1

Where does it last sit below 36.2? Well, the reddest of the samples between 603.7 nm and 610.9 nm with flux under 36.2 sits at 610.60 nm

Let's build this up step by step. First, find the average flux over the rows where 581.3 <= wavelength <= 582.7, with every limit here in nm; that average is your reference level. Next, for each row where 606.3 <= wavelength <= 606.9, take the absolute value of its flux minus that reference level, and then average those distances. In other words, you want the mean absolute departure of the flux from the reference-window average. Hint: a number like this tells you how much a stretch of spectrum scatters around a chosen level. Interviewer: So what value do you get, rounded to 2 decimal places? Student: 0.38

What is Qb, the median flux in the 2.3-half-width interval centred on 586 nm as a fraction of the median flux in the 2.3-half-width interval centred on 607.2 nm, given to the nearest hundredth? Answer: 0.95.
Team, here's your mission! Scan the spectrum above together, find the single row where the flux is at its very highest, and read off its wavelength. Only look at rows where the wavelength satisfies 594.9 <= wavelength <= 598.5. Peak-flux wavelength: 597.40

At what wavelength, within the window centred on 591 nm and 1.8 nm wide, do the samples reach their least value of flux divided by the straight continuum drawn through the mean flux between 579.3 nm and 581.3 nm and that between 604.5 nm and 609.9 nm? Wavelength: 591.20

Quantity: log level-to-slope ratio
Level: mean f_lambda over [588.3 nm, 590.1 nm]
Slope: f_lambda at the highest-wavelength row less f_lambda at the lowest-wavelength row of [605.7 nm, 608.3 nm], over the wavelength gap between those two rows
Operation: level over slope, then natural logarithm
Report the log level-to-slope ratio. 2.8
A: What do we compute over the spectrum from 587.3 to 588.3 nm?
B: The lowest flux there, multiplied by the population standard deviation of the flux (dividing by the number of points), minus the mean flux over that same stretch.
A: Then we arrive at 56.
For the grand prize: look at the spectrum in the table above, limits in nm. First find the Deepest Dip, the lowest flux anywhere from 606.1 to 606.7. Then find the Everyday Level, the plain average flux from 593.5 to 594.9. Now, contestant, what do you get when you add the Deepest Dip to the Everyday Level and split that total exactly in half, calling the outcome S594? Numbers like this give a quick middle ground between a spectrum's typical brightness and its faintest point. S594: 37.6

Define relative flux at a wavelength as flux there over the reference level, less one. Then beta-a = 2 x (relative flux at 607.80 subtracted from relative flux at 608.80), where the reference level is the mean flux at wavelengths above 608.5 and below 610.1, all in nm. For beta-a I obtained -0.01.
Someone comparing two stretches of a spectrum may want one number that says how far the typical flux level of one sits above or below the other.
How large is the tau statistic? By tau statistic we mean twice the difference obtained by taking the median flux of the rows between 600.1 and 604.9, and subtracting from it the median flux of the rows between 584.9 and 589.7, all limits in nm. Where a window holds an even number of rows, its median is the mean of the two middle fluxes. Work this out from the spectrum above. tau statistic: 3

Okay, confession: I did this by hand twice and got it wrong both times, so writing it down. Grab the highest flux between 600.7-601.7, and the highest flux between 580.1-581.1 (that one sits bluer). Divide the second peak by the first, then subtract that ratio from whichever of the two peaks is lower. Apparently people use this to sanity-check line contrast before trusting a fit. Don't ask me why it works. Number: 38.0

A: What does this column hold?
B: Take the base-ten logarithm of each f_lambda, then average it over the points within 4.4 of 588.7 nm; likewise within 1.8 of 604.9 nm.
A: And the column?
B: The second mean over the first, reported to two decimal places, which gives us 1.03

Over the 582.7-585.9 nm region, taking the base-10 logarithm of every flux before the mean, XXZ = 1.57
